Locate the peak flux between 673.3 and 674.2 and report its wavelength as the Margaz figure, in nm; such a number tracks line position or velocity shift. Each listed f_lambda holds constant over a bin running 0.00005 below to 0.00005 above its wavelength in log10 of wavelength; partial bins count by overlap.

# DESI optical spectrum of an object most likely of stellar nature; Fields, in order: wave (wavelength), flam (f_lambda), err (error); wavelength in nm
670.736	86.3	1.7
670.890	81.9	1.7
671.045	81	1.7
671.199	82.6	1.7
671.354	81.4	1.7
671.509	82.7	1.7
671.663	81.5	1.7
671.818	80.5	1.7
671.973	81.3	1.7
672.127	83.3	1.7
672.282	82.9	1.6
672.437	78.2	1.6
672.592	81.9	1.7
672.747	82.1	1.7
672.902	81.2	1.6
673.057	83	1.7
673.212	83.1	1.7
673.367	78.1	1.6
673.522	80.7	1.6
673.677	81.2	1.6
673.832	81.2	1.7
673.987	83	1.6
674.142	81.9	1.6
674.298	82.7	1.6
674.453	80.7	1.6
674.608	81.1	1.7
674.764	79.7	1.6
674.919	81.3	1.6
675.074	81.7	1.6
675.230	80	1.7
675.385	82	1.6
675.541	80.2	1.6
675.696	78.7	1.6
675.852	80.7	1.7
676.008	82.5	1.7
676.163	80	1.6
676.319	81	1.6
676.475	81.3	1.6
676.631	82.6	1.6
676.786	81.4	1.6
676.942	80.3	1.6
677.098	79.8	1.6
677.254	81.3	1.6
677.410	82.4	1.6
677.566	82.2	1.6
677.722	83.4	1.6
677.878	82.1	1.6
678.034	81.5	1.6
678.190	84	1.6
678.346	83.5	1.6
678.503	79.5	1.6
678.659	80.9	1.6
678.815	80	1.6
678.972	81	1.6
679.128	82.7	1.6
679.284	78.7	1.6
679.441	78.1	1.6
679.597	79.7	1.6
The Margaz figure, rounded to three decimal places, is 673.987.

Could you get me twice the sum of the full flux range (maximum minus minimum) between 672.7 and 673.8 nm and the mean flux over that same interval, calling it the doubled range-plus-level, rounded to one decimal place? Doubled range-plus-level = 172.7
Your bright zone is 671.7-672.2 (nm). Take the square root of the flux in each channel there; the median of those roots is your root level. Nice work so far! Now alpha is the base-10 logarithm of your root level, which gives 0.955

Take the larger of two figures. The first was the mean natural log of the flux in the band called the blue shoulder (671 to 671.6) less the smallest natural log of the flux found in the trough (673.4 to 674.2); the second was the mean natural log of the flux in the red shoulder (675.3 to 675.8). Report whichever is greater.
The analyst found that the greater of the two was 4.39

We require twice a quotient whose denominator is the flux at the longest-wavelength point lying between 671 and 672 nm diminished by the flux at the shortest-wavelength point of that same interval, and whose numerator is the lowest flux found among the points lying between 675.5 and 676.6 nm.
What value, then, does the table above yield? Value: 525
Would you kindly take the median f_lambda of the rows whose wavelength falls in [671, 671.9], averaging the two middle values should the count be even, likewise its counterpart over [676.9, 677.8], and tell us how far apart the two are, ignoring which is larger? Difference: 0.3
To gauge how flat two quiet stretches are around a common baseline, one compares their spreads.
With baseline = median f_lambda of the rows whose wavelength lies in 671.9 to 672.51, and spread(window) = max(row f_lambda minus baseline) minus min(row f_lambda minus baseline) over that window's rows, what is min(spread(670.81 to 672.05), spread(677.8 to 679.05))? 2.20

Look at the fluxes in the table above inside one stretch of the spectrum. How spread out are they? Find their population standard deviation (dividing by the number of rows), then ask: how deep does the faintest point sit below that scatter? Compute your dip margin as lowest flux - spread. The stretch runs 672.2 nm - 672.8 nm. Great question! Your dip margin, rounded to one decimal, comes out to 76.4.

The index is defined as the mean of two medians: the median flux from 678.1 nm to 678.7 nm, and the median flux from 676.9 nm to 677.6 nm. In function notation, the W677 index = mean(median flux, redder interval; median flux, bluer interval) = 81.75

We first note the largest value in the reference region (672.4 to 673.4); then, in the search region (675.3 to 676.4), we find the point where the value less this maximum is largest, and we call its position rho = 676.008 nm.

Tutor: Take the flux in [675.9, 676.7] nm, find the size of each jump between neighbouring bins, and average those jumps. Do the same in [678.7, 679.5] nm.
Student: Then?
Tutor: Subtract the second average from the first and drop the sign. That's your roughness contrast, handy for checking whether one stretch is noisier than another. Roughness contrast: 0.55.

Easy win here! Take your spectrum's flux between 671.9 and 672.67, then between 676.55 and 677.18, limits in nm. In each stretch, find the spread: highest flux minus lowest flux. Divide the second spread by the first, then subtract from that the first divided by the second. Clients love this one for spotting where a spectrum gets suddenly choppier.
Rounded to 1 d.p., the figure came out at -1.3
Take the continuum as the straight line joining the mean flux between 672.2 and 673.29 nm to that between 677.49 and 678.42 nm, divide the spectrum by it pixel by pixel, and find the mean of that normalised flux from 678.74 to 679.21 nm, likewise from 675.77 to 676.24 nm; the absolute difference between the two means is 0.005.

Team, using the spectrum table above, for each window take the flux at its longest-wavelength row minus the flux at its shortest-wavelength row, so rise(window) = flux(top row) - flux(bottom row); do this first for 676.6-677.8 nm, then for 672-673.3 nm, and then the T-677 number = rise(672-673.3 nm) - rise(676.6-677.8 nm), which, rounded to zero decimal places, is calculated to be -1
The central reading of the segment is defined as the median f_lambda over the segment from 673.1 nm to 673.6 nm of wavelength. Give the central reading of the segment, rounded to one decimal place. 80.7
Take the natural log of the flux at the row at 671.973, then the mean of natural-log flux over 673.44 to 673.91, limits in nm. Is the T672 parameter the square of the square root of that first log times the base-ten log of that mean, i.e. 2.83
